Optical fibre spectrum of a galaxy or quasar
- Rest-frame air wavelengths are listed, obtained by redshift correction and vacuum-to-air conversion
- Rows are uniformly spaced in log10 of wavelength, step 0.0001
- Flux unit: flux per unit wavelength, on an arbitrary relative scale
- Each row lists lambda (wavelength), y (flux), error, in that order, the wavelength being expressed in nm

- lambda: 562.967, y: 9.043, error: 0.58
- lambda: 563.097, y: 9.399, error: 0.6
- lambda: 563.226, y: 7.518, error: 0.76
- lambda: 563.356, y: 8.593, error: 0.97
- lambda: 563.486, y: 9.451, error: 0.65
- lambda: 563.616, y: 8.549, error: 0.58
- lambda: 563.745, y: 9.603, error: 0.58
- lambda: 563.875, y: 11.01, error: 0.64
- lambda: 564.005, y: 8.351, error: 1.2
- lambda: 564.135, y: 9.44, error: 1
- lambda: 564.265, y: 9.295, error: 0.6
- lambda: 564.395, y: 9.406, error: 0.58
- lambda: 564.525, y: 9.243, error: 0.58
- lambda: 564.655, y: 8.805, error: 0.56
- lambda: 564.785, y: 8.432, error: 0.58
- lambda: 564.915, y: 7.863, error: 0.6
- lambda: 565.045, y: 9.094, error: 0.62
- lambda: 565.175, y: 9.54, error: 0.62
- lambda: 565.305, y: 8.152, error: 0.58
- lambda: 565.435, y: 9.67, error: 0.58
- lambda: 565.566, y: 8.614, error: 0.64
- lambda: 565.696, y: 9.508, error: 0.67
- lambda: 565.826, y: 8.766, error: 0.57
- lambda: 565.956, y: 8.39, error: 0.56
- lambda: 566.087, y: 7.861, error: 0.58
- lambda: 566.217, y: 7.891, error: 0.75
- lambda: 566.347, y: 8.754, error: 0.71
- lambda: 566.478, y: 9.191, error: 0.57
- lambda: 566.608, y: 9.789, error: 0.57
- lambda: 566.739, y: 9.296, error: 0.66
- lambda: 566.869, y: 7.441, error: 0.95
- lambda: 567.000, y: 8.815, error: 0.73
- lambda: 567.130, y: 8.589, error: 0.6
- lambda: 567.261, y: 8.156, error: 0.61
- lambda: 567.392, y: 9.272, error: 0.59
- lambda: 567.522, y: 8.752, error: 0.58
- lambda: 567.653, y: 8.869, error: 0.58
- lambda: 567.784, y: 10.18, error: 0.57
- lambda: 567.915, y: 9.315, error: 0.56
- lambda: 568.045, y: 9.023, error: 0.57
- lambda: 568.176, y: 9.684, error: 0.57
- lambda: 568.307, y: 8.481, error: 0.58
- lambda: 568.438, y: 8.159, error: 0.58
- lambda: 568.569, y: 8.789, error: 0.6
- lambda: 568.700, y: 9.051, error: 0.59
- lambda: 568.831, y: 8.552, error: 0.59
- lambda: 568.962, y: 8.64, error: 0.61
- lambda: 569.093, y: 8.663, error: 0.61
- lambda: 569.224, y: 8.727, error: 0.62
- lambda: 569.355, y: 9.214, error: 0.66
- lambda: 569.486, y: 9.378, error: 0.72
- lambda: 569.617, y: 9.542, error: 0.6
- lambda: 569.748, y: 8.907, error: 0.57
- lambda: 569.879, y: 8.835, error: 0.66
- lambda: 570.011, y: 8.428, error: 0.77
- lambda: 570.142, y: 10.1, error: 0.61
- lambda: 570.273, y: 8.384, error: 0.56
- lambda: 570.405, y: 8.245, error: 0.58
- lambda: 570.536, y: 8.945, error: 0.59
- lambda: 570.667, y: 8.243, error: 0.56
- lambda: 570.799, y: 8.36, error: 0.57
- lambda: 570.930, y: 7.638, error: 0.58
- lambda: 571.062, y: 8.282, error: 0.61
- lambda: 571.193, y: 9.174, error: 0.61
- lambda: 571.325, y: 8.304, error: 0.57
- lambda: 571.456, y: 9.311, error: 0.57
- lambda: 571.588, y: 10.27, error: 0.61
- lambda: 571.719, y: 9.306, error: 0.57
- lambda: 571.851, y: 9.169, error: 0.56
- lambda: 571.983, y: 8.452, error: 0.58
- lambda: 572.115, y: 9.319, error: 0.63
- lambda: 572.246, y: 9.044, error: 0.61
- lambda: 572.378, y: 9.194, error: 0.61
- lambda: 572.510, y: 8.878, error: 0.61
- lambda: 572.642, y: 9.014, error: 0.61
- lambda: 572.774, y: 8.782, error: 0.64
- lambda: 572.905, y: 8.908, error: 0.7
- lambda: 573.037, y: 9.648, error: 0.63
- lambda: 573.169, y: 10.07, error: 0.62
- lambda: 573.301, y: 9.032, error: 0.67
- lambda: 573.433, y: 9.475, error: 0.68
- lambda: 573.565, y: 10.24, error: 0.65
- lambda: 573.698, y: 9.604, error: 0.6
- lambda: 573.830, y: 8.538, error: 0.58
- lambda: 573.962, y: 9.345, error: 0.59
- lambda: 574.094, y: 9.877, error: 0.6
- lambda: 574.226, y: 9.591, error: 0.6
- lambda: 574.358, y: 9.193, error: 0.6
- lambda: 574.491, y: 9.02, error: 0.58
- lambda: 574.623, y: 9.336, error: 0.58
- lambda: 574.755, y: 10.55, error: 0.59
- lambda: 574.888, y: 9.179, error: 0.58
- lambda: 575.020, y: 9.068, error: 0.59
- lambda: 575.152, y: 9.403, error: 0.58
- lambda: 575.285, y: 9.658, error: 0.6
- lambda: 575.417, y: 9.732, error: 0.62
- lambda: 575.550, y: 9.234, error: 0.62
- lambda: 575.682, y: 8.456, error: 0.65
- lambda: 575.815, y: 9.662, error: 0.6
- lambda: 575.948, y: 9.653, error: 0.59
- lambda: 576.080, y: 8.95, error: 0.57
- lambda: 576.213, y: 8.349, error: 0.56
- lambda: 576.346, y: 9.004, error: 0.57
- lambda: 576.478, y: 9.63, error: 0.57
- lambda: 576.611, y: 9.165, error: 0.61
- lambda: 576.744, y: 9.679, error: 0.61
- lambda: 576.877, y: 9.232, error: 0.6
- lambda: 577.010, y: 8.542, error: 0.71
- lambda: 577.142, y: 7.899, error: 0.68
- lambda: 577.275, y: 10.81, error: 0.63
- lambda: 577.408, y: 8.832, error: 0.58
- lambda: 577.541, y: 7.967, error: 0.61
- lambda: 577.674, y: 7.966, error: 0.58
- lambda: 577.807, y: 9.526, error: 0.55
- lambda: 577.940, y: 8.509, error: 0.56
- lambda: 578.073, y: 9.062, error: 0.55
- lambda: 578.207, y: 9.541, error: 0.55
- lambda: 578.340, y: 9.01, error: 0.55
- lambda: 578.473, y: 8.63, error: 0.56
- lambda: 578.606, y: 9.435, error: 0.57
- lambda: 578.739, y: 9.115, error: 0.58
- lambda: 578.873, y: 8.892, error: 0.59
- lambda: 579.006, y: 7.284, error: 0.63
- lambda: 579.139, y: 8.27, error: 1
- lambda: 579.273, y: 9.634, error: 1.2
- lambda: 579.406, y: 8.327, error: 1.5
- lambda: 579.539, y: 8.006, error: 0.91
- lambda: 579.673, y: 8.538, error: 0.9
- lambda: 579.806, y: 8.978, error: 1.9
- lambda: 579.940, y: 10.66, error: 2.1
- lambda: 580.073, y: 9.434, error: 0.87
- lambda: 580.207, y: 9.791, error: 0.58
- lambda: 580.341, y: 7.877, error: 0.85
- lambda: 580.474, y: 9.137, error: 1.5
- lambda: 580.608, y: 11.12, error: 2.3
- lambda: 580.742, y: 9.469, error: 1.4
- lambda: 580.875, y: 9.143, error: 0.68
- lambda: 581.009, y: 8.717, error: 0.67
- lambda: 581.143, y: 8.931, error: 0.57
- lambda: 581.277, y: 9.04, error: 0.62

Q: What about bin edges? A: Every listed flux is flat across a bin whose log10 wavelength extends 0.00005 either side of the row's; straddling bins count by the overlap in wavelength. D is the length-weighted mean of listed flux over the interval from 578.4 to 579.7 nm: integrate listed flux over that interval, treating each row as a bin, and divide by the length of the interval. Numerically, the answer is 8.62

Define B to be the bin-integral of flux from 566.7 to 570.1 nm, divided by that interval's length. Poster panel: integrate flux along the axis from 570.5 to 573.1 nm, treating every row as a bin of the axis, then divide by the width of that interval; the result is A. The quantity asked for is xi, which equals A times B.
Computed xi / 79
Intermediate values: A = 8.91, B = 8.88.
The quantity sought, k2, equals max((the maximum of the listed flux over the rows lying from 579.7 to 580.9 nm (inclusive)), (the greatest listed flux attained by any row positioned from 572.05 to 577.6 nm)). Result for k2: 11.1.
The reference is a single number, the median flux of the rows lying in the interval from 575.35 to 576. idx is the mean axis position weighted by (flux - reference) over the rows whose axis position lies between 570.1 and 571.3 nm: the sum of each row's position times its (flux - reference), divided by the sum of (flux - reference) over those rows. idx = 570.75 nm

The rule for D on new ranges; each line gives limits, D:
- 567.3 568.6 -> 9.04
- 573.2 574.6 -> 9.40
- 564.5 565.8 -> 8.88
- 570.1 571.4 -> 8.55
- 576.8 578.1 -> 8.84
